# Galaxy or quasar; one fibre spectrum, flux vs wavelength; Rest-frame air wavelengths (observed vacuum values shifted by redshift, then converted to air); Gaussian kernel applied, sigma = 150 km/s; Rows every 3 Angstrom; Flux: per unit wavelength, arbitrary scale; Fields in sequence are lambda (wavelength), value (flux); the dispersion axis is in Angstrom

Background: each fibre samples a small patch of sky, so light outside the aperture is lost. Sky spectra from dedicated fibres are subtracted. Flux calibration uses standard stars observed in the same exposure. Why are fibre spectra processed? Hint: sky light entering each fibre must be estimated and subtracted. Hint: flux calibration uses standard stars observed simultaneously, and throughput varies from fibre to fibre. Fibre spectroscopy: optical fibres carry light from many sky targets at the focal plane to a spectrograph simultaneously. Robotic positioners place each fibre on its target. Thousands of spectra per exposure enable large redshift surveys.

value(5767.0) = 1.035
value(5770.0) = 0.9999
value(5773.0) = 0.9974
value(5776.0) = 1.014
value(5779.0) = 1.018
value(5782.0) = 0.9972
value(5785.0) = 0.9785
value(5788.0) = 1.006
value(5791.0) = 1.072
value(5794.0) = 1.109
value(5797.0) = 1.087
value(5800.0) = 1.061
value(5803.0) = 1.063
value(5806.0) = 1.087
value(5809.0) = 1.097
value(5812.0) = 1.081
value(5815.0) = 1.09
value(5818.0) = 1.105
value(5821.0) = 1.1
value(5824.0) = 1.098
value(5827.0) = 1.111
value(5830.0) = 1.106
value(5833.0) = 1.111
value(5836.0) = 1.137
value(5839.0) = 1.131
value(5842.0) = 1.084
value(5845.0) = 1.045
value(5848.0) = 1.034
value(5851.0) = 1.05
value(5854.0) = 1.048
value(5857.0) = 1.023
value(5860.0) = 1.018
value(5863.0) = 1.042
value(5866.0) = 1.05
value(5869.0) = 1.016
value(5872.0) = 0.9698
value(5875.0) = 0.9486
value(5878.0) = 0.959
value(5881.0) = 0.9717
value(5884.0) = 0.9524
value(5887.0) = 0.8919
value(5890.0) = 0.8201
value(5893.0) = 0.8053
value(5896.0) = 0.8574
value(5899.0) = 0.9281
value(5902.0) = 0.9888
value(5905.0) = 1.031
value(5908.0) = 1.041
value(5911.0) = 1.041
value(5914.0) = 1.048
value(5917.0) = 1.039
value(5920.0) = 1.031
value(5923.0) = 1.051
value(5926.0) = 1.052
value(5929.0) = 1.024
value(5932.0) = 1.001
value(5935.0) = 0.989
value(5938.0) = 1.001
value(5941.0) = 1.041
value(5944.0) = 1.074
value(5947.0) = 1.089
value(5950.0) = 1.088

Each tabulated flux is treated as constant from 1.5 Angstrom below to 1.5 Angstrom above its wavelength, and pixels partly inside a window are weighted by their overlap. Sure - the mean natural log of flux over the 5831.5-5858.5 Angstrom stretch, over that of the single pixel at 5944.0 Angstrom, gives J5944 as 1.0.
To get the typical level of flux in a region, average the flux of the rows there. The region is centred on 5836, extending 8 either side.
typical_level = 1.11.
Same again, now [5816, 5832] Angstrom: 1.10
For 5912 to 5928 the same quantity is 1.04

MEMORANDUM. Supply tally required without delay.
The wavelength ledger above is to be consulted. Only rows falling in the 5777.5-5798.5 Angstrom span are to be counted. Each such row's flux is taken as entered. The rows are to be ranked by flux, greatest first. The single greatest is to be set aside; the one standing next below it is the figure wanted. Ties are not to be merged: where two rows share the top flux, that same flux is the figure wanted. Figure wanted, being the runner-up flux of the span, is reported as 1.087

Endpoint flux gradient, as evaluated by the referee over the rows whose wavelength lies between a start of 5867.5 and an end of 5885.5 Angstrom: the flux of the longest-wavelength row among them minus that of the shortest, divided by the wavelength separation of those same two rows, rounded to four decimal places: -0.0042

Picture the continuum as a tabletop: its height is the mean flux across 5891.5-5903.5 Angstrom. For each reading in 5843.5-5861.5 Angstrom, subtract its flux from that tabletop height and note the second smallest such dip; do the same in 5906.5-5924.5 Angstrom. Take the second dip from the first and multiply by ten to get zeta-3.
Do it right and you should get 0.0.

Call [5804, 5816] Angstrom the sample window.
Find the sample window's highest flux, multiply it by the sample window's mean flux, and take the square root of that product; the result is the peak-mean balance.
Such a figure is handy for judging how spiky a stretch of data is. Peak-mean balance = 1.09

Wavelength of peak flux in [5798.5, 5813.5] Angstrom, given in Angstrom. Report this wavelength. 5809.0 Angstrom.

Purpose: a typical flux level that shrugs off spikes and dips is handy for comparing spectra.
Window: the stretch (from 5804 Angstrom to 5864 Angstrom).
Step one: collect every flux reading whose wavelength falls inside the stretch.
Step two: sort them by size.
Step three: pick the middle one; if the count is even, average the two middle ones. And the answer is 1.09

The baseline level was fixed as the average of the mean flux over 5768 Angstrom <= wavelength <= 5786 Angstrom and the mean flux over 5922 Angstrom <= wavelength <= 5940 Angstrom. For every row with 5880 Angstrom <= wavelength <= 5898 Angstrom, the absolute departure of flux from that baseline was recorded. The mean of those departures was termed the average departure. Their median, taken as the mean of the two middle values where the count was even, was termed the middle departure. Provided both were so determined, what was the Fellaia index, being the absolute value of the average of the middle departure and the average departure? 0.13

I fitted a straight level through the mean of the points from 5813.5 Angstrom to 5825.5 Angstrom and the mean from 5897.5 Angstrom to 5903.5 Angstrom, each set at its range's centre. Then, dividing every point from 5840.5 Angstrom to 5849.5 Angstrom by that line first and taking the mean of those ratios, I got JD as 1.00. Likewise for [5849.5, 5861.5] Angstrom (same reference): 1.00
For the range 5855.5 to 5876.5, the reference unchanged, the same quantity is 0.99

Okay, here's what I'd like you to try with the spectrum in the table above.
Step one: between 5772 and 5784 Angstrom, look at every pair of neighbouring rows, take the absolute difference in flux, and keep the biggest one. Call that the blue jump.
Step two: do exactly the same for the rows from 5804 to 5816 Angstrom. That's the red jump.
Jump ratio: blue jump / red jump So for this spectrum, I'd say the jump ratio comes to 1.3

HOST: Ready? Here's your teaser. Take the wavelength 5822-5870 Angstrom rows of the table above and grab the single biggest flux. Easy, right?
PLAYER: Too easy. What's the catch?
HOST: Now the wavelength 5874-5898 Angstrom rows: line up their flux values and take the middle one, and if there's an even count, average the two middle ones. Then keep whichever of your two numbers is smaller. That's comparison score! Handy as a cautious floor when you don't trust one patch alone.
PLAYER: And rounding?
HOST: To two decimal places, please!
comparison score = 0.92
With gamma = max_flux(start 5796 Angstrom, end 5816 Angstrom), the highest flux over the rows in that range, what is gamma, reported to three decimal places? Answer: 1.097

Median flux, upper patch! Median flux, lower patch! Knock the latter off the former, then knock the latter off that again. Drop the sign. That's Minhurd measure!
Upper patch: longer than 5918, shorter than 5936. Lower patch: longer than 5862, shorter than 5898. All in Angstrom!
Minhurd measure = 0.88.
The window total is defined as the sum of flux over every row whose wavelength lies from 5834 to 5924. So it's 30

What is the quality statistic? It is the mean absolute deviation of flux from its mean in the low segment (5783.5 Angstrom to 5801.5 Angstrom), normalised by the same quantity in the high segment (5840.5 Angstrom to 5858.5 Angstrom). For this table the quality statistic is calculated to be 3.0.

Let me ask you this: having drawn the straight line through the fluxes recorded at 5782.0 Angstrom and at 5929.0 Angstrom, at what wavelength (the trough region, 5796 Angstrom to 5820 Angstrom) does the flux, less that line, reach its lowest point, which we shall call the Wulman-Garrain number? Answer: 5800.0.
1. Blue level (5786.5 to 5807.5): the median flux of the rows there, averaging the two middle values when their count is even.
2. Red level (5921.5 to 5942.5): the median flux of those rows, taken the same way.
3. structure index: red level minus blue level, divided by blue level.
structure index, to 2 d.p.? -0.04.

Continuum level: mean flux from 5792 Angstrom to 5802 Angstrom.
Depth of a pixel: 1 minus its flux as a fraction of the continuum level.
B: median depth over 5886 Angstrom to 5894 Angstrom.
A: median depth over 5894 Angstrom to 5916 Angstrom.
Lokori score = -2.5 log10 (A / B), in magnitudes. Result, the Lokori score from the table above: 2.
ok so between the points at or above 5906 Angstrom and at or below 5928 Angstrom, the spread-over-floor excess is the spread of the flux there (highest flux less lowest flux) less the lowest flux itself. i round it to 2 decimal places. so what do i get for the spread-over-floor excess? -1.01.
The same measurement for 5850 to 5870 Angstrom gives -0.98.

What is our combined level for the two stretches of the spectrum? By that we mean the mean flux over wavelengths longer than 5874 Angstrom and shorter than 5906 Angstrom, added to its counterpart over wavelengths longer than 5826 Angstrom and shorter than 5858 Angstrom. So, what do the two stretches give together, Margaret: 2.00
